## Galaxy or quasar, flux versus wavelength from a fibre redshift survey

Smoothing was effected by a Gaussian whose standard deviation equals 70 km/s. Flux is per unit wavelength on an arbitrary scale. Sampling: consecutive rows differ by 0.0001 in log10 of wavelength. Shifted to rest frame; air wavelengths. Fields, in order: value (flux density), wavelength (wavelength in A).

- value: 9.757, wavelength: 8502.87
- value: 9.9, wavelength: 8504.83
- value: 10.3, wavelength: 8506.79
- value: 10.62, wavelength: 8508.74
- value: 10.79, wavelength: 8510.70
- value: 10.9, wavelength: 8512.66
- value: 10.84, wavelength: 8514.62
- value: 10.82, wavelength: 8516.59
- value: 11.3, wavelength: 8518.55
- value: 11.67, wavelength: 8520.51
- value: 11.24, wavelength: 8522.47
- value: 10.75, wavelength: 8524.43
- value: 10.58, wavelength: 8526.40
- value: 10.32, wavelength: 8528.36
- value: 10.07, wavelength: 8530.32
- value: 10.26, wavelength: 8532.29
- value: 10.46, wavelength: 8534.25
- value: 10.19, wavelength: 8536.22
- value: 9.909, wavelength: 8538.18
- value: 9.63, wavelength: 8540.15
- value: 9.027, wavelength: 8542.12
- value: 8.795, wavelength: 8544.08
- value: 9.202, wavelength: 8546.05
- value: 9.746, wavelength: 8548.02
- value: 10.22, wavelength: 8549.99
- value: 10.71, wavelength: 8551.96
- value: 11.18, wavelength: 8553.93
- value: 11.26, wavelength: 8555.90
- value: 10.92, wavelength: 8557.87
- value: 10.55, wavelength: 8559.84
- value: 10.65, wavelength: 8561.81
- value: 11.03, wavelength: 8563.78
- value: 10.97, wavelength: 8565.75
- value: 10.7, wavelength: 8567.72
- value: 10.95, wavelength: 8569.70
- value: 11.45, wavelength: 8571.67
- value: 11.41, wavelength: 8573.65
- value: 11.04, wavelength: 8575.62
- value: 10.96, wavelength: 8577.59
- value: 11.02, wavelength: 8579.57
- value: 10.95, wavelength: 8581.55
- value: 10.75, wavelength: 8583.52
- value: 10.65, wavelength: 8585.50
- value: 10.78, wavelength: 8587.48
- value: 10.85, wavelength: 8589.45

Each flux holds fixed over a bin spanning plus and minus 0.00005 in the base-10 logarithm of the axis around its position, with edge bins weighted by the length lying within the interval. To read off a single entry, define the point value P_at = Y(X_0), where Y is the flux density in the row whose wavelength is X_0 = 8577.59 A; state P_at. 10.96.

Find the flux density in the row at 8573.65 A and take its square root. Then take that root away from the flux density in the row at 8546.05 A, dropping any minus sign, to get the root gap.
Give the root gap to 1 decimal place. 5.8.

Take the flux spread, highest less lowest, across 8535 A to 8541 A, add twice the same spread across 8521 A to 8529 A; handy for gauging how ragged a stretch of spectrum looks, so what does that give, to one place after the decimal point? 2.4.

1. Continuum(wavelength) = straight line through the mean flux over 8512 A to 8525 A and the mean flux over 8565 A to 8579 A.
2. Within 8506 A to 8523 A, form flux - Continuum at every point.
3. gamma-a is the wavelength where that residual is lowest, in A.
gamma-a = 8506.79 A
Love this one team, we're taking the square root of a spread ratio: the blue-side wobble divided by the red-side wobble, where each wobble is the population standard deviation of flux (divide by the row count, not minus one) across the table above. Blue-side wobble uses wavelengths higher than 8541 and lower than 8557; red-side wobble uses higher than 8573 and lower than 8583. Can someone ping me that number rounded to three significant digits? 2.31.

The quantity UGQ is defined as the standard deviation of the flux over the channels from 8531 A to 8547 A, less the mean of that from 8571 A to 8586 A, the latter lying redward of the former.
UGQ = -10.4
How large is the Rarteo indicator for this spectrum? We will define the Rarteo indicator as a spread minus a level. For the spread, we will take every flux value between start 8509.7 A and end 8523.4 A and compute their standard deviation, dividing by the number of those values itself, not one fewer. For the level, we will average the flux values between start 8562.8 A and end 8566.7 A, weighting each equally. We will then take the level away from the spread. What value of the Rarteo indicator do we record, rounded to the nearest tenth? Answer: -10.7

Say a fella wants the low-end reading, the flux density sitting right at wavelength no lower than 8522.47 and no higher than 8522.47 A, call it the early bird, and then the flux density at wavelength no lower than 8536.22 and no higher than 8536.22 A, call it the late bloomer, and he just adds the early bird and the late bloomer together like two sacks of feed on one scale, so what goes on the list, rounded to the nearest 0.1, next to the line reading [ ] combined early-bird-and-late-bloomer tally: 21.4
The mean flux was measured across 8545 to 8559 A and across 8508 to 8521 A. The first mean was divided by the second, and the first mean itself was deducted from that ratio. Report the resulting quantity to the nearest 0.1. -9.5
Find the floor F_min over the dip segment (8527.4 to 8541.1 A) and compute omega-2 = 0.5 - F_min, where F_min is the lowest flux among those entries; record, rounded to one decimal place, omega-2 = -9.1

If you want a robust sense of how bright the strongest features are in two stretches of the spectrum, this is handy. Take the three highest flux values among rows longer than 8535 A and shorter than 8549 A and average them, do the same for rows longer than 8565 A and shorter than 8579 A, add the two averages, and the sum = 21.2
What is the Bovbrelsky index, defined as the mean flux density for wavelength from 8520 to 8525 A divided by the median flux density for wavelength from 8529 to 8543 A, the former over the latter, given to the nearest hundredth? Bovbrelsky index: 1.11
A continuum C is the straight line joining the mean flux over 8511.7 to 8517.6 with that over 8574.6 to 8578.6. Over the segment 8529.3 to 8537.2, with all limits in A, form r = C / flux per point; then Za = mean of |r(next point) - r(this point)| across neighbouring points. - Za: 0.0225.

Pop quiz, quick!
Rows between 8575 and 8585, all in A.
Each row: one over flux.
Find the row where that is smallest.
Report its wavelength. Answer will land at 8575.62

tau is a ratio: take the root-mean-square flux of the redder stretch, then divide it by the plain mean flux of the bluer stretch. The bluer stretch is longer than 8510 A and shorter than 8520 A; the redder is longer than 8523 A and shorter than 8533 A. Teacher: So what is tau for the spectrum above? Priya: 0.95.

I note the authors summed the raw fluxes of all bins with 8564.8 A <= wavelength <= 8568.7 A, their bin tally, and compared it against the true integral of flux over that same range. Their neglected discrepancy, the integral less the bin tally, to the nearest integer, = 21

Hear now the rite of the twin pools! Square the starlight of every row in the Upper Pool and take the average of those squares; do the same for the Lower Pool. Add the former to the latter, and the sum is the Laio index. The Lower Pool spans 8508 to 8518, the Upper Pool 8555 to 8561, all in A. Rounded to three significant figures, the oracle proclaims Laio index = 236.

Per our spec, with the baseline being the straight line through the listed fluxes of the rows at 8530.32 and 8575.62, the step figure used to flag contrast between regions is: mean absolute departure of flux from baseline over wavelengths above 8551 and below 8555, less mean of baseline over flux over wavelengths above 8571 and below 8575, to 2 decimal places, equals -0.57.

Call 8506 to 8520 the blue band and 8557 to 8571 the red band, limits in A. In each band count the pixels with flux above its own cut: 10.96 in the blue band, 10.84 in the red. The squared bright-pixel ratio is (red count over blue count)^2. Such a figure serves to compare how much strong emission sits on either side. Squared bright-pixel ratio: 16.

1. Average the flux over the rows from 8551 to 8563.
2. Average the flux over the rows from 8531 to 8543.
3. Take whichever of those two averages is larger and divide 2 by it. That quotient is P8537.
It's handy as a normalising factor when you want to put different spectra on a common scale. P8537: 0.184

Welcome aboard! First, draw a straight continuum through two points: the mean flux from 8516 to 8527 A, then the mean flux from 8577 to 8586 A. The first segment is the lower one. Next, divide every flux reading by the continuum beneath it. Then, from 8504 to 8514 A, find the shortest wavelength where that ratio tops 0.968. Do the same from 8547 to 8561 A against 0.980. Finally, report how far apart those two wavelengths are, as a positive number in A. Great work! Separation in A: 43.2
